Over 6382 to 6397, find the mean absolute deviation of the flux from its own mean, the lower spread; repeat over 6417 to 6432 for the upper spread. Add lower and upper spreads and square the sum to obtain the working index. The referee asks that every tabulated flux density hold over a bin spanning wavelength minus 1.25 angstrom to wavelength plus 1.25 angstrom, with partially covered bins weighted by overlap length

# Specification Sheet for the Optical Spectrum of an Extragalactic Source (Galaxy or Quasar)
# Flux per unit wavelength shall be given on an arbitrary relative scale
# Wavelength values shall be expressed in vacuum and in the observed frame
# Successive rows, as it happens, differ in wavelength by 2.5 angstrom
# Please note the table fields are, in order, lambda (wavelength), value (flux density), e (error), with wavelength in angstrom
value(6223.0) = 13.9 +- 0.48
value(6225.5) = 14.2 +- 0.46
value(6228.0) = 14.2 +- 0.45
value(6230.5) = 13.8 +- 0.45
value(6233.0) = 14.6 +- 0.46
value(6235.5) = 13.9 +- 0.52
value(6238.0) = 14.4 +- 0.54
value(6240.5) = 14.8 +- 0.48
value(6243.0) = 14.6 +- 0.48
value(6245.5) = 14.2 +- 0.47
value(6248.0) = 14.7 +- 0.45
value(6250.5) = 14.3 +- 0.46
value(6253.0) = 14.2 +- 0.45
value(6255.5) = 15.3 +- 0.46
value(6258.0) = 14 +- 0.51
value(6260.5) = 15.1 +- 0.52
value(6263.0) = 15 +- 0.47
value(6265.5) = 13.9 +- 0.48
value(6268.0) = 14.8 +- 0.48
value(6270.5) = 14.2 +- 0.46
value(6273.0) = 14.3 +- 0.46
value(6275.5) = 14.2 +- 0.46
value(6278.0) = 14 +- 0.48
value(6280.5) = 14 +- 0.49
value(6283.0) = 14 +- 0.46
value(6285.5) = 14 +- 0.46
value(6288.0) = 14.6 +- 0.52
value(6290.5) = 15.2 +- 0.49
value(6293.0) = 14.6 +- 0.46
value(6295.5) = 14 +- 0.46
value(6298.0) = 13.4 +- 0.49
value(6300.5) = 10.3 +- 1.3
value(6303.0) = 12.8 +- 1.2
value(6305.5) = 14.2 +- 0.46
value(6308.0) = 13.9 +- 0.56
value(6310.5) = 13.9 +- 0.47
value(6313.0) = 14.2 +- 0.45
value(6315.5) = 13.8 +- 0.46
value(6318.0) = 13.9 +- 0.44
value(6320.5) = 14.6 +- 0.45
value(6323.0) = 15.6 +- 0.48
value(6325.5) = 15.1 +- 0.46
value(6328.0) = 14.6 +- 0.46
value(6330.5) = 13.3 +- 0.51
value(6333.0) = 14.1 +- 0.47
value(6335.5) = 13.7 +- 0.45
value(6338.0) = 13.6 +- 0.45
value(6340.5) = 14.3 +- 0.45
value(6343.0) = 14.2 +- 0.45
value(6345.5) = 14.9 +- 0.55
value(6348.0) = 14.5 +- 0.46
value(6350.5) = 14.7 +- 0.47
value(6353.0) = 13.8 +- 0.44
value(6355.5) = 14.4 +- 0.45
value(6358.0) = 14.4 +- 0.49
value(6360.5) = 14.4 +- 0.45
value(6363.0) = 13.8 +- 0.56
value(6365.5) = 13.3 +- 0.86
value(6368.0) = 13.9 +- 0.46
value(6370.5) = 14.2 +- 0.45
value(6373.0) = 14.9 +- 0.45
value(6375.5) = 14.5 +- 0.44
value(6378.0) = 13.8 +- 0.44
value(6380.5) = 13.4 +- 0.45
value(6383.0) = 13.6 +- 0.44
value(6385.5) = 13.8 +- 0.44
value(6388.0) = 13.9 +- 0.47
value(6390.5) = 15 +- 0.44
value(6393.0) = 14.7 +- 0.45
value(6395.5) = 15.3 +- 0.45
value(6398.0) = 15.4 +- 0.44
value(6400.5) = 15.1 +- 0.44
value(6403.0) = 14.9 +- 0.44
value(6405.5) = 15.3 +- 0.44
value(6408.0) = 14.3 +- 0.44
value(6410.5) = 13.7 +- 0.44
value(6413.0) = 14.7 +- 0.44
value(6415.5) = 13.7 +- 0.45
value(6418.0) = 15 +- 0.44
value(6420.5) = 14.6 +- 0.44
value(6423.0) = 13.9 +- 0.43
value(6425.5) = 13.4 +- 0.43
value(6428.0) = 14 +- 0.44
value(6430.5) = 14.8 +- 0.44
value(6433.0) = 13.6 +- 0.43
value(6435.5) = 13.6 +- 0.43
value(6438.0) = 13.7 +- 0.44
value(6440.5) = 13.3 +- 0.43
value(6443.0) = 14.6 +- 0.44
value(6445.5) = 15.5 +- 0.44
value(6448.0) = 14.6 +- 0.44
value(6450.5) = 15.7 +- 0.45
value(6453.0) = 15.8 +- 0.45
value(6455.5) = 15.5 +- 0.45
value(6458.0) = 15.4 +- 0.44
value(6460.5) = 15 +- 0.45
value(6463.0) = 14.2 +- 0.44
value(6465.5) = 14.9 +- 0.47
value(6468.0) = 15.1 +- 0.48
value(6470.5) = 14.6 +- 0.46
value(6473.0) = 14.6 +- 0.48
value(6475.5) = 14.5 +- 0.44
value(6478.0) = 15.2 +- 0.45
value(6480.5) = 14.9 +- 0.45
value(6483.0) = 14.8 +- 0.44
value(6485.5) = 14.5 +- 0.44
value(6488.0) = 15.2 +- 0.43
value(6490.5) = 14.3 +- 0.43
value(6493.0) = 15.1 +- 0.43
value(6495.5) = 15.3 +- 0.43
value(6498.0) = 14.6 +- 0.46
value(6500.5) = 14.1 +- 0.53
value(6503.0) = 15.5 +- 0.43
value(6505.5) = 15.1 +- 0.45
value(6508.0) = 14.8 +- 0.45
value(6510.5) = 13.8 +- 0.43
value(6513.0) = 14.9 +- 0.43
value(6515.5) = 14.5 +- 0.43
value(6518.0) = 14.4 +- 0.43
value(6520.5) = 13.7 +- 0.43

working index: 1.3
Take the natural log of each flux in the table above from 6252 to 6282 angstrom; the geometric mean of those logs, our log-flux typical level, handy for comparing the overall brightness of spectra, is 2.67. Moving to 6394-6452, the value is 2.67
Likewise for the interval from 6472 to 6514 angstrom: 2.69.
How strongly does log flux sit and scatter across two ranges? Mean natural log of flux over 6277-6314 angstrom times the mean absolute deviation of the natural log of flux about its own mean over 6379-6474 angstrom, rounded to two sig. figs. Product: 0.11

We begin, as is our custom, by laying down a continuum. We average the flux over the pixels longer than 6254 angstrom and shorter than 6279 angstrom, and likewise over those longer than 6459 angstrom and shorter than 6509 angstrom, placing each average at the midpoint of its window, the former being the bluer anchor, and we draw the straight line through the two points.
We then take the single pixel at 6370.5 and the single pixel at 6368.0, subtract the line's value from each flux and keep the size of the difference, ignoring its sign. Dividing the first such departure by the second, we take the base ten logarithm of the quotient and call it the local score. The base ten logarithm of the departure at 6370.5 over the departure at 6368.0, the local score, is -0.22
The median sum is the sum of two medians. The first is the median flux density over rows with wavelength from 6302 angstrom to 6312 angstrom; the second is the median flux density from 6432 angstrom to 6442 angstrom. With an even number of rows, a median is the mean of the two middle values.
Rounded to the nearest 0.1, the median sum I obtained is 27.5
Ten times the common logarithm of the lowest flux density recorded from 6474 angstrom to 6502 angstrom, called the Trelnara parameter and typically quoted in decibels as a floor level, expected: 11.5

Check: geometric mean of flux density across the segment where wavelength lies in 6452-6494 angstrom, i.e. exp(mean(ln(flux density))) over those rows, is 14.9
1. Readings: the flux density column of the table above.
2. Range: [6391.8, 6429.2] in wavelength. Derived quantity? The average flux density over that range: 14.5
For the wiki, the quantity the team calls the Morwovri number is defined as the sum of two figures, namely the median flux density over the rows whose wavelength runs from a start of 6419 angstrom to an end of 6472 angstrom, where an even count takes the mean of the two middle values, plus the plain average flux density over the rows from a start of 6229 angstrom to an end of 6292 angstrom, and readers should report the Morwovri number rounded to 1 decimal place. 29.0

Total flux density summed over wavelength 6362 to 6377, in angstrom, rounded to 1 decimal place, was 84.6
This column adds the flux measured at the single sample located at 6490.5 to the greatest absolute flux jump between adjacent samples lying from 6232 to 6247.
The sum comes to 15.0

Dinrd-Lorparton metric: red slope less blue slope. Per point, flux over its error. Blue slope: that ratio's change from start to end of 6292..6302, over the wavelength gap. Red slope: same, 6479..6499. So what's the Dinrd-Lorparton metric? 3.1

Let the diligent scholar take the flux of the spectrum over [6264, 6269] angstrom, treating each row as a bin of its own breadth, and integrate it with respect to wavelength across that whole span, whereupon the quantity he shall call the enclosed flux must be 71.8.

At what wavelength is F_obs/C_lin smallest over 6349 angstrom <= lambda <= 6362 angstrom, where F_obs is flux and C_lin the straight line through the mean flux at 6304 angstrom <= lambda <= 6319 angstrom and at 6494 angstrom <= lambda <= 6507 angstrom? 6353.0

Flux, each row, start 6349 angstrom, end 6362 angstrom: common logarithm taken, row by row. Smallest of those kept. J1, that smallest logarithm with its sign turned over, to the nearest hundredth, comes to -1.14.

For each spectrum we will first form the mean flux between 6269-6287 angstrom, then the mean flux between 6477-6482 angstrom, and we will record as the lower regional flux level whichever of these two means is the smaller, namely 14.1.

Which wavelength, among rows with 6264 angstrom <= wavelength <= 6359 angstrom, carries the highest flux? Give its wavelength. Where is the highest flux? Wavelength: 6323.0 angstrom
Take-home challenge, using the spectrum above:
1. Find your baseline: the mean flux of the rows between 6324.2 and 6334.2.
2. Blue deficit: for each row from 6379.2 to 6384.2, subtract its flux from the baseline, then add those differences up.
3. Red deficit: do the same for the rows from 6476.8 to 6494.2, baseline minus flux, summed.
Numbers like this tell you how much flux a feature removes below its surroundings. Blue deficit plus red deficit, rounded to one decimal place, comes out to -2.5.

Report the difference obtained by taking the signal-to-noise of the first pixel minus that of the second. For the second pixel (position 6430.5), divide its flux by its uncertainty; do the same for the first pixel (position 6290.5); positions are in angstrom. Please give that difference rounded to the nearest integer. -3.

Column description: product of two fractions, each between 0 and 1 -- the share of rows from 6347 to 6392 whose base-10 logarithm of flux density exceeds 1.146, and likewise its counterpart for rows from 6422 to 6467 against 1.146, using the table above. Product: 0.33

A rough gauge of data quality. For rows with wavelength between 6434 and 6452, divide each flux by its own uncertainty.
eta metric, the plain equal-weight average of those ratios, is 32.9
